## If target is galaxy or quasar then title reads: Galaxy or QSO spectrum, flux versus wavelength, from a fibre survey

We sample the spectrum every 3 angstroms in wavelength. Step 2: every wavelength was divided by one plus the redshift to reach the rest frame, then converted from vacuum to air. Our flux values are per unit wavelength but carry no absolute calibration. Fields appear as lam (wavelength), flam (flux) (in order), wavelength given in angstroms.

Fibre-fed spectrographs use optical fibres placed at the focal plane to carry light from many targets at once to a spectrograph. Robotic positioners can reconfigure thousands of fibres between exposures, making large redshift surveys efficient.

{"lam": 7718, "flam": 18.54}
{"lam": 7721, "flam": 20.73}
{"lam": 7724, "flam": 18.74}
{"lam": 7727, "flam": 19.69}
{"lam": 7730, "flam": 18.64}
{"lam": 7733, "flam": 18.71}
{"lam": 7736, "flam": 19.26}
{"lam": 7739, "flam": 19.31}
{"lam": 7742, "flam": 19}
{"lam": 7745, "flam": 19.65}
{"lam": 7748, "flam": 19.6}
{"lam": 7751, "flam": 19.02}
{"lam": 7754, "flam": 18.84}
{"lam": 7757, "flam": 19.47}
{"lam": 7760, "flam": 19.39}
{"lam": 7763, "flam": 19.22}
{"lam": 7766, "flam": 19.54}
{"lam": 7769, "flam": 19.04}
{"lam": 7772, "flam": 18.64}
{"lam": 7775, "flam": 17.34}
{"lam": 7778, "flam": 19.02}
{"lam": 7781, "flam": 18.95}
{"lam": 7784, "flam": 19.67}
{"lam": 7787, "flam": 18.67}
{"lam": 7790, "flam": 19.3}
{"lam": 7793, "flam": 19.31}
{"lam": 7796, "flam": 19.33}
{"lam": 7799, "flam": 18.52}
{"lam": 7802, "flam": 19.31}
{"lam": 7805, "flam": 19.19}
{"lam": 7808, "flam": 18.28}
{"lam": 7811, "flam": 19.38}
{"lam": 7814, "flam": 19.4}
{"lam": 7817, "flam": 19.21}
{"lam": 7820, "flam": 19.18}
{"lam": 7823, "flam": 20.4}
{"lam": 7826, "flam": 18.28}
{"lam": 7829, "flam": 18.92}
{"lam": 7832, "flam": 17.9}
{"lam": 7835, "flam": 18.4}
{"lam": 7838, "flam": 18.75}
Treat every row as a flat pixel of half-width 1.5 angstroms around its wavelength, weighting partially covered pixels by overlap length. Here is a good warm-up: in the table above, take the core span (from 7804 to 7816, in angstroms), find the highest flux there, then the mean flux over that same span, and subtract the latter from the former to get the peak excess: 0.34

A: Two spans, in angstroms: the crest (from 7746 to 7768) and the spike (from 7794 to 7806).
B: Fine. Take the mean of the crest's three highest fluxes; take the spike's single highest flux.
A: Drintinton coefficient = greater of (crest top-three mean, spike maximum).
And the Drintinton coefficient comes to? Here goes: 19.5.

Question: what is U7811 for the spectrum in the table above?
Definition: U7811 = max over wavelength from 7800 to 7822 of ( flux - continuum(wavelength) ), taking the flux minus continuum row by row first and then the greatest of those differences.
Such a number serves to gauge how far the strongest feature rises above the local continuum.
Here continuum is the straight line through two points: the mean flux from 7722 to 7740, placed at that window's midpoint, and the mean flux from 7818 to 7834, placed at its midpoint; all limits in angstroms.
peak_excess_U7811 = 0.45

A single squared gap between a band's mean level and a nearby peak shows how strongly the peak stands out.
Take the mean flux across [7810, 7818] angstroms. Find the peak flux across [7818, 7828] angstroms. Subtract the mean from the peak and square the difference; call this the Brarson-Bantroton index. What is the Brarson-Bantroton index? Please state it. 1.14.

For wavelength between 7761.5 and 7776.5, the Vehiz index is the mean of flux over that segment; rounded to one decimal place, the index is 18.8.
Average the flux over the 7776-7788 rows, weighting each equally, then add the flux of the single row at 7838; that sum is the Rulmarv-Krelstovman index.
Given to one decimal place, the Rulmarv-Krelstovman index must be 37.8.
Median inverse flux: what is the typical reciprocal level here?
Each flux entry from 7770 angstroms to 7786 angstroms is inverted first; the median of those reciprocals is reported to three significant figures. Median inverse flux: 0.0528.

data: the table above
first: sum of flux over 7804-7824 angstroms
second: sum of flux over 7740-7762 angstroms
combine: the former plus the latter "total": 270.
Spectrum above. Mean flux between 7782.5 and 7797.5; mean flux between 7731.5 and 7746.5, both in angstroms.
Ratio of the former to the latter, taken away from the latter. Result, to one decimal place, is 18.2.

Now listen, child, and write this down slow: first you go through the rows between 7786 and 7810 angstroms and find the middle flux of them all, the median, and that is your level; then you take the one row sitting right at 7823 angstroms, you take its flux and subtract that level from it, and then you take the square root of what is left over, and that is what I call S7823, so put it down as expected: 1.1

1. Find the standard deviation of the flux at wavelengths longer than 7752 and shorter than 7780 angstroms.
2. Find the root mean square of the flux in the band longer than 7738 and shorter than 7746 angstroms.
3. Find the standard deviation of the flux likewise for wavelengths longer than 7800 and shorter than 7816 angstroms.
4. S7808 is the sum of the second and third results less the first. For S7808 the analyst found 19.1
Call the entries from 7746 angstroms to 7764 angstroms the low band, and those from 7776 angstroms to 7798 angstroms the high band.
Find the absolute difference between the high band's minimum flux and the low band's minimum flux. 0.17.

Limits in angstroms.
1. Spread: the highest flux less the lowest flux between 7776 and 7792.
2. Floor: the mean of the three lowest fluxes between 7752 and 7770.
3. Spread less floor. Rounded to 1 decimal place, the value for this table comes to -18.0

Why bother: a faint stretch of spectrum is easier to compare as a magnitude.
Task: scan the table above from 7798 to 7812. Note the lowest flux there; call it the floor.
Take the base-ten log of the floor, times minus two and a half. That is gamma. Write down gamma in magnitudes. -3.15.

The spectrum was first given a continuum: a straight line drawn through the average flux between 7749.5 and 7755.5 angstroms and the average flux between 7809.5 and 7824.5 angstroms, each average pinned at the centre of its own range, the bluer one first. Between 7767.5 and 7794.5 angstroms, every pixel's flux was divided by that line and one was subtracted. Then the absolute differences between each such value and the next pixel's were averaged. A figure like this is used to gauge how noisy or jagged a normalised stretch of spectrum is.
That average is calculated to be 0.038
